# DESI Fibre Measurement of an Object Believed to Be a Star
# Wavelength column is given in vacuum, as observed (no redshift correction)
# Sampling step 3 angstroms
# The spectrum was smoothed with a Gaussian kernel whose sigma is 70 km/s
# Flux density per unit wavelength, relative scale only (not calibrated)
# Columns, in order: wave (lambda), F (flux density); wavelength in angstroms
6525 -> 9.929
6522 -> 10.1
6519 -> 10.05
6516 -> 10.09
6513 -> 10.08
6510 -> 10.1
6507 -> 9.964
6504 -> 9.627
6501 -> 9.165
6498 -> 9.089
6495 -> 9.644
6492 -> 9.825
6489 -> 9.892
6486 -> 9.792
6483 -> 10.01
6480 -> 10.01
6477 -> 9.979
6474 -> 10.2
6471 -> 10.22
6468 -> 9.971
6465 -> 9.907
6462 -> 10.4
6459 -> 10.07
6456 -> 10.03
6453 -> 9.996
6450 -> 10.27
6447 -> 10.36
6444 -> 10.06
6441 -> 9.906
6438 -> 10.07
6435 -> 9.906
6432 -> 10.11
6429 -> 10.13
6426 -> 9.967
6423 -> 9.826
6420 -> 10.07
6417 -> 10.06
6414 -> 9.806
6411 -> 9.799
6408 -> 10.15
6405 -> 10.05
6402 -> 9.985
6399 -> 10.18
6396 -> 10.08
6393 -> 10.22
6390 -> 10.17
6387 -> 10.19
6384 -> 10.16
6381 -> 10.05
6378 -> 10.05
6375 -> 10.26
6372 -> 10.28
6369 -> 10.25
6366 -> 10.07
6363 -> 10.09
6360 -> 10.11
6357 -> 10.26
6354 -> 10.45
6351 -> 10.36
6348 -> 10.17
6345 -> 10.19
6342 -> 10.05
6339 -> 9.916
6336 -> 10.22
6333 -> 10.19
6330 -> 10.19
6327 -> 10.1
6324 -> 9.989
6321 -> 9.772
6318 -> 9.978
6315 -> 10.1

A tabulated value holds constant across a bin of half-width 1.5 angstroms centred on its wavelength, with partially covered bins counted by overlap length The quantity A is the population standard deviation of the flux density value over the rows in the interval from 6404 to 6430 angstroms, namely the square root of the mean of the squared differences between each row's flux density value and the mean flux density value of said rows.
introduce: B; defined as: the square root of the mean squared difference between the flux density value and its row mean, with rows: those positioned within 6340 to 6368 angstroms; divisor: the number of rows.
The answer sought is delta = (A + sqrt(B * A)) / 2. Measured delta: 0.13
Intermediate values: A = 0.132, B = 0.130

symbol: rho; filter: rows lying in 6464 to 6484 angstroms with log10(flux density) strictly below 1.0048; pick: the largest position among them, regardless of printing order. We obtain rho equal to 6483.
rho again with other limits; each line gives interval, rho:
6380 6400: 6396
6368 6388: 6381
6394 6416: 6414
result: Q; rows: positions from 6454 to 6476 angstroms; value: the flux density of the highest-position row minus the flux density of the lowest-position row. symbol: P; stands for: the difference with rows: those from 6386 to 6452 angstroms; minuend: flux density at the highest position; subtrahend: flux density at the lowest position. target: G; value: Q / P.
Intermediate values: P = 0.08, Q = 0.2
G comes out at 2.1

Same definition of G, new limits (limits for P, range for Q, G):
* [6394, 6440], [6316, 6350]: -19.2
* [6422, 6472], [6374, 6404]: -0.7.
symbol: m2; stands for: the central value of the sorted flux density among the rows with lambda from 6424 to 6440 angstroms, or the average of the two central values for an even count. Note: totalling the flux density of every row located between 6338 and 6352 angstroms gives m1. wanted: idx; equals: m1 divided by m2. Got 5.03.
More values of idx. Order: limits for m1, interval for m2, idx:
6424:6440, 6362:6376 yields 4.90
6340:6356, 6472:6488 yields 5.12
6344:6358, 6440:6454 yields 5.11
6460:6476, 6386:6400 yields 4.98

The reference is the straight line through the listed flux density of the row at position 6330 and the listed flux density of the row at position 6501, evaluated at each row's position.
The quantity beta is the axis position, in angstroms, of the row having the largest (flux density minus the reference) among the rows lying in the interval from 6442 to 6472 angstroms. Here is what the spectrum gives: 6462 angstroms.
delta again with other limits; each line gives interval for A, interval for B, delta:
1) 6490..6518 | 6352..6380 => 0.29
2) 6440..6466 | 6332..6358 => 0.17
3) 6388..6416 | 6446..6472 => 0.15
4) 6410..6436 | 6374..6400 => 0.11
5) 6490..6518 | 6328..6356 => 0.30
